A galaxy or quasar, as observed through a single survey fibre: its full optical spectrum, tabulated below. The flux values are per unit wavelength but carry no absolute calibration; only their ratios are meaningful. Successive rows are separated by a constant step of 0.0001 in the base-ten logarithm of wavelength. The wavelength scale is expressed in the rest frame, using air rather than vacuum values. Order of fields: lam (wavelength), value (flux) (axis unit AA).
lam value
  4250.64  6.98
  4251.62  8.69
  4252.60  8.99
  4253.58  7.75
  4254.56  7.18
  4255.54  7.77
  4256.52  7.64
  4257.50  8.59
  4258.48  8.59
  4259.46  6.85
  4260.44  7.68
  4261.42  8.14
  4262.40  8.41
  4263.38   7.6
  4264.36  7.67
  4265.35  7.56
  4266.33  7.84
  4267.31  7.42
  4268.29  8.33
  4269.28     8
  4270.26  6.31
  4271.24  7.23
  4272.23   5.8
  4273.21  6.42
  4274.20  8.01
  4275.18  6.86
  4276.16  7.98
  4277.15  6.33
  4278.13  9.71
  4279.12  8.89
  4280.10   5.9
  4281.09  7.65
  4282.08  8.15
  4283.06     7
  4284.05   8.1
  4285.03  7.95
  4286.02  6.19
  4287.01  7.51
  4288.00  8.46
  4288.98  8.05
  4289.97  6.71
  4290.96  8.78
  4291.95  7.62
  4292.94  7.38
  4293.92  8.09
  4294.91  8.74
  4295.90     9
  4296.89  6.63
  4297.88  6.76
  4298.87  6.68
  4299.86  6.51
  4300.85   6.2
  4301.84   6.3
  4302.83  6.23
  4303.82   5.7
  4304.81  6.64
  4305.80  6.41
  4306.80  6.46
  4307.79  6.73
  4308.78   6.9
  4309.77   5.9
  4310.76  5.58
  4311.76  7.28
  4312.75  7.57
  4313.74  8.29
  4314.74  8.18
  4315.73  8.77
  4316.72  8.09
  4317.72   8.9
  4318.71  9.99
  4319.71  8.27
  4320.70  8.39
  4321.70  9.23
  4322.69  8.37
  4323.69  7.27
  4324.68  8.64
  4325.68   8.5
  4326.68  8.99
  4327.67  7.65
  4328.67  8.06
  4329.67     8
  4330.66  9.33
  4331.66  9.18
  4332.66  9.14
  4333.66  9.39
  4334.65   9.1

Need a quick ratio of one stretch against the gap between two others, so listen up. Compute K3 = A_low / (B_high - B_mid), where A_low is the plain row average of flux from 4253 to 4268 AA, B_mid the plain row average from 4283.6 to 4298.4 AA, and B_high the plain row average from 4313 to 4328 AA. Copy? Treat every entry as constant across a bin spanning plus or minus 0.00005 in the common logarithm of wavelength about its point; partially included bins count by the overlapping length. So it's 10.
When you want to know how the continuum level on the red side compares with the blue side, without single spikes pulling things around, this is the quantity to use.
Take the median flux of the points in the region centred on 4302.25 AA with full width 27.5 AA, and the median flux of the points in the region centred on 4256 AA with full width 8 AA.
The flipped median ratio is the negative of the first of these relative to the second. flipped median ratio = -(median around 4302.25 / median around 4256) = -0.87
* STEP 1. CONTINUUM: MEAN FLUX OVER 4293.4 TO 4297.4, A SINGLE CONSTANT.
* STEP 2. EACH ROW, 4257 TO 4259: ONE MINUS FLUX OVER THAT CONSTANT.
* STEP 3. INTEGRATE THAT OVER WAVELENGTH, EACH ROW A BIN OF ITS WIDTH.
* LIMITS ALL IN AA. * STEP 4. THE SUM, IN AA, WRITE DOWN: -0.11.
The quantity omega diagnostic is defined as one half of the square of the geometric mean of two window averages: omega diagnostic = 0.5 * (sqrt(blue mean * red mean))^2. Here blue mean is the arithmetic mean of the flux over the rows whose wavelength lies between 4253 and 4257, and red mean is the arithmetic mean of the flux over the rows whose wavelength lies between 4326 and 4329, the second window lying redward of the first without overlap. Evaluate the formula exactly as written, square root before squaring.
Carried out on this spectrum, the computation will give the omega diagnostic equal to 31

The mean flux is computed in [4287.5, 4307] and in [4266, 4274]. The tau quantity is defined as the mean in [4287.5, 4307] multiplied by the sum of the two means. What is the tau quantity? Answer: 103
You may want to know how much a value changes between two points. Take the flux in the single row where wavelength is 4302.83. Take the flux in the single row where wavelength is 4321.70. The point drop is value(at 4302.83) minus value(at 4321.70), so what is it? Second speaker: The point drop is -3.0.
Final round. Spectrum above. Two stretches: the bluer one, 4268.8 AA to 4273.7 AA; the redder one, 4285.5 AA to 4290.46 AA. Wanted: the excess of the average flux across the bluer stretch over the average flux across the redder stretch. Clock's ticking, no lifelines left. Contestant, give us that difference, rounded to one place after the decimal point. -0.6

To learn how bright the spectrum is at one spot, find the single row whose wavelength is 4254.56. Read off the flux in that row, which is 7.18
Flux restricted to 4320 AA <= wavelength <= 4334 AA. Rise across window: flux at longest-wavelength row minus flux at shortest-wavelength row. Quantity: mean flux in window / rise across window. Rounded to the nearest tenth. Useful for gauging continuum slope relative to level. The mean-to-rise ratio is 8.6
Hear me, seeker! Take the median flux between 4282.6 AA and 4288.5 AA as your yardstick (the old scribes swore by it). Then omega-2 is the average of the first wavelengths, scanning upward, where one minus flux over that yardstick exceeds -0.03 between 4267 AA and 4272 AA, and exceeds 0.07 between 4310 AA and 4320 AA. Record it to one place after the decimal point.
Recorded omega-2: 4289.0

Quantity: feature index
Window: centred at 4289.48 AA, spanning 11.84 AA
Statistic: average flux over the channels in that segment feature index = 7.8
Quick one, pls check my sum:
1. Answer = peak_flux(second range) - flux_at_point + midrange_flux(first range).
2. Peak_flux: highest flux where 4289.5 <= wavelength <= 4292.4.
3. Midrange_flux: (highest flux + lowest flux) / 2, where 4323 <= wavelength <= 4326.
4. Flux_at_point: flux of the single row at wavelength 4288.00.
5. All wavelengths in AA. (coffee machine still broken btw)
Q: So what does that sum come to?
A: 8.3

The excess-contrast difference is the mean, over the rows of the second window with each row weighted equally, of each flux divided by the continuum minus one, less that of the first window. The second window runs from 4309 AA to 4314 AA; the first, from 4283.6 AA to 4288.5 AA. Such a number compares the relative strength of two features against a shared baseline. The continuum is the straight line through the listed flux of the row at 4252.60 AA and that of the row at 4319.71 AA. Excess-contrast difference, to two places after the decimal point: -0.06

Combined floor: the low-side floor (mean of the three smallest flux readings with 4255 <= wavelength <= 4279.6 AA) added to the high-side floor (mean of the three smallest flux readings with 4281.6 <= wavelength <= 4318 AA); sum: 11.9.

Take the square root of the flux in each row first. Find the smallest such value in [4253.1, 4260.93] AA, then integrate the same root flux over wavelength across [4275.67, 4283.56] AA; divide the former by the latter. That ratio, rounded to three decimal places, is 0.120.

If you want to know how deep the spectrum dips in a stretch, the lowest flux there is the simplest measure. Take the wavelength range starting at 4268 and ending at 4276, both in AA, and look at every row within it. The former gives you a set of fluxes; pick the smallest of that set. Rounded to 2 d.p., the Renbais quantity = 5.80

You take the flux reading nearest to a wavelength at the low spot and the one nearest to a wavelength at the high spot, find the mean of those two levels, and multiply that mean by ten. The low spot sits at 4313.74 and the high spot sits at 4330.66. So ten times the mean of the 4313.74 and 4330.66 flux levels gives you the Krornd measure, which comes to 88.1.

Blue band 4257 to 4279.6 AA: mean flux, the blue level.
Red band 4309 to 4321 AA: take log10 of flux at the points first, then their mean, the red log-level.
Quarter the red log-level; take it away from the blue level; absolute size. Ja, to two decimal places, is 7.44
